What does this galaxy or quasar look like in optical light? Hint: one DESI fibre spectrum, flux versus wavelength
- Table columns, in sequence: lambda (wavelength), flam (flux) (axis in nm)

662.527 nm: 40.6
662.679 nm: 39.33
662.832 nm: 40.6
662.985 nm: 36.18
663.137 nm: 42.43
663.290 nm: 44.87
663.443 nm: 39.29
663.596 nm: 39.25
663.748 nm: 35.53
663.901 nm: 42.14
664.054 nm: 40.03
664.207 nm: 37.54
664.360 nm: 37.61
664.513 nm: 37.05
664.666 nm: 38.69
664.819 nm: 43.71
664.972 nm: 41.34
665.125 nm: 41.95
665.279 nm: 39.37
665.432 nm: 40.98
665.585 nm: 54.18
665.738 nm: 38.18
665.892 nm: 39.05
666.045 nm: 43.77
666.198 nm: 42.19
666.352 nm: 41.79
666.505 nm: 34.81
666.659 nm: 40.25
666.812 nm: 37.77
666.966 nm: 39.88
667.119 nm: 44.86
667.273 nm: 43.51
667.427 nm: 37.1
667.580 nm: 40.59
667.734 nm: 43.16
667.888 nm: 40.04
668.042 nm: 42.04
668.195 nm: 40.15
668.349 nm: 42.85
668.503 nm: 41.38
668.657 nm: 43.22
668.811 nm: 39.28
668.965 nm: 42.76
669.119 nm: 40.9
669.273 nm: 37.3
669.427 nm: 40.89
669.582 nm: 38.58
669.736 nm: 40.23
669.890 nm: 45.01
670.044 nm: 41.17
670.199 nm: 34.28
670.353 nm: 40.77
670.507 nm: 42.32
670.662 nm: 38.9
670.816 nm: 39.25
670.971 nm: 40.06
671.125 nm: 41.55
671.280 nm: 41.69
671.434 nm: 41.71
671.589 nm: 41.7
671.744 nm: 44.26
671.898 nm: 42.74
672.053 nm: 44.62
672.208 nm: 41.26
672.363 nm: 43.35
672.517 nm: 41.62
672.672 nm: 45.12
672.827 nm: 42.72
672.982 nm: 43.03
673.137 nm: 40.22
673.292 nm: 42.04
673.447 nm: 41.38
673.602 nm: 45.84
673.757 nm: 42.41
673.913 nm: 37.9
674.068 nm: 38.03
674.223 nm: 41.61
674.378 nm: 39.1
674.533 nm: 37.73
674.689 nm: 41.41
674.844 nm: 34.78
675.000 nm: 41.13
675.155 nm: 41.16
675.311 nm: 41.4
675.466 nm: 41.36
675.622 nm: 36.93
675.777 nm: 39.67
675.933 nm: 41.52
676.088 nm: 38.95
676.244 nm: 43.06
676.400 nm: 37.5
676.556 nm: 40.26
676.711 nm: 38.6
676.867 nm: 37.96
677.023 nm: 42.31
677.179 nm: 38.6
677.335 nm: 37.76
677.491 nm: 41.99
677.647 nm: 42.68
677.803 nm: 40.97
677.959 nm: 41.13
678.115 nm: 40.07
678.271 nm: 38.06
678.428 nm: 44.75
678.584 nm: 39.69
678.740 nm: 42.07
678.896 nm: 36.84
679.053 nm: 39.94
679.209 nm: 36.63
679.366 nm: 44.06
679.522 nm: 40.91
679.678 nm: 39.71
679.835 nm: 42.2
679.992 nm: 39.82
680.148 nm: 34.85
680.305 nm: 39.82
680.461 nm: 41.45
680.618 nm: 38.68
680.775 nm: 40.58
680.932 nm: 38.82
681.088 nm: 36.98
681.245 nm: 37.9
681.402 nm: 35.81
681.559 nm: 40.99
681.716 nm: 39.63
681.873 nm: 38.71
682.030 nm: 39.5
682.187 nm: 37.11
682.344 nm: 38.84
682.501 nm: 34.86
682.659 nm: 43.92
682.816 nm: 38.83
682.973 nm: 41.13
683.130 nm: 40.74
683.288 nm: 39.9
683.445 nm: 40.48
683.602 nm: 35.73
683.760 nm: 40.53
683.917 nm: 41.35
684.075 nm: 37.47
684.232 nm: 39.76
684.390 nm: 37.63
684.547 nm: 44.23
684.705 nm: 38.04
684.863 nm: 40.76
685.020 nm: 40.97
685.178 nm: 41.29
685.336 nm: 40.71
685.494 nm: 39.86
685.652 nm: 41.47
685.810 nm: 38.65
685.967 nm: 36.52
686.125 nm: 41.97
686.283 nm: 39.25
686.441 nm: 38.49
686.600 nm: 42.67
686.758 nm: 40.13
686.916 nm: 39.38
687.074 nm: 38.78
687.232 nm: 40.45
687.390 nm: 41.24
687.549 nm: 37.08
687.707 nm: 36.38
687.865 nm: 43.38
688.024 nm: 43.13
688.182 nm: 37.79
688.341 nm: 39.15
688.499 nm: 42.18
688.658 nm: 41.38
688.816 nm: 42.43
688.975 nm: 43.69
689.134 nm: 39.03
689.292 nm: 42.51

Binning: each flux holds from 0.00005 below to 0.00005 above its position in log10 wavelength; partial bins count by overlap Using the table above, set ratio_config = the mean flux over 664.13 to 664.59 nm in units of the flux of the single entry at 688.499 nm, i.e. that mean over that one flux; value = 0.89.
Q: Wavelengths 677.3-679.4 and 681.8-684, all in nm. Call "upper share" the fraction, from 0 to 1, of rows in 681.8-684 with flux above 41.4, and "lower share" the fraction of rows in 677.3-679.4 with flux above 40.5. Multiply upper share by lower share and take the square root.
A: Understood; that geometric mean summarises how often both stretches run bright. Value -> 0.19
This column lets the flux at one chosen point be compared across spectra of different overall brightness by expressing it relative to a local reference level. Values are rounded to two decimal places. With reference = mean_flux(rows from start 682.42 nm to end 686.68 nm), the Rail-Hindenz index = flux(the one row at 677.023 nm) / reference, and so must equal 1.06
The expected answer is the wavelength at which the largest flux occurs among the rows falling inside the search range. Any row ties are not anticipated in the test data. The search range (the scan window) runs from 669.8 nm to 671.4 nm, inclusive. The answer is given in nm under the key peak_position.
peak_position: 669.890 nm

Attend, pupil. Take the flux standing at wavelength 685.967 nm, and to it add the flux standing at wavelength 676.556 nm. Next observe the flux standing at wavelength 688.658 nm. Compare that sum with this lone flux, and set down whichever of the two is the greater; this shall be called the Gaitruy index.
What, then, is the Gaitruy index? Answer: 76.8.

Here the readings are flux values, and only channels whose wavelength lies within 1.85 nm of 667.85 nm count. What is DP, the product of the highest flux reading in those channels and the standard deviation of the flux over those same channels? 107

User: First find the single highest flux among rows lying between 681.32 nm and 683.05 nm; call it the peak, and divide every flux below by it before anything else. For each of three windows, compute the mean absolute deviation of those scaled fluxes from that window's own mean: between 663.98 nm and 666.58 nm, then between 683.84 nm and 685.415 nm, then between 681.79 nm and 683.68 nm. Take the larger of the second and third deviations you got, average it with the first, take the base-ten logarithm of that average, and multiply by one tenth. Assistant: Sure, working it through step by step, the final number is -0.128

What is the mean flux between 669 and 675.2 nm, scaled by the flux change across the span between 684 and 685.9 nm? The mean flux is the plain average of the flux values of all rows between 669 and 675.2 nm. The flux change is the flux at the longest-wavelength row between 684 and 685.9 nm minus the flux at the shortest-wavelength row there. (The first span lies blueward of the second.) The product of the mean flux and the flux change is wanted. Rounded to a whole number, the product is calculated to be 48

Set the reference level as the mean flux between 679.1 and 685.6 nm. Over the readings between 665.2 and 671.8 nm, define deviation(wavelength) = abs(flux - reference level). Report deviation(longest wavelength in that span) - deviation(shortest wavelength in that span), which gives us 4.5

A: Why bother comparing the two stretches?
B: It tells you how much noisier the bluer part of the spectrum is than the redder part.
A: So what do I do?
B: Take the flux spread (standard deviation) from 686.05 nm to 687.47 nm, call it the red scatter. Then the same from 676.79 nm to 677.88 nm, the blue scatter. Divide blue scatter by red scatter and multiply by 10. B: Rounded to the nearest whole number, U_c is 15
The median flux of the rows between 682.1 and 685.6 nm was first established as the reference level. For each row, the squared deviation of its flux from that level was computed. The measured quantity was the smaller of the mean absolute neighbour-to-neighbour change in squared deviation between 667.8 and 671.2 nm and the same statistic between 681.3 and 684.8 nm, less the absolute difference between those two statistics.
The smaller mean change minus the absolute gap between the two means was 8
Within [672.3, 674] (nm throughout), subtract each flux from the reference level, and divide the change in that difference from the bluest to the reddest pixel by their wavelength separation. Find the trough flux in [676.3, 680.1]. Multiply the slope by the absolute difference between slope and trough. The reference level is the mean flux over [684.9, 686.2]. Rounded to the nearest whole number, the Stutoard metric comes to 116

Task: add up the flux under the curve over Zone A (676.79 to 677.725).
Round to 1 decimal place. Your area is 37.6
